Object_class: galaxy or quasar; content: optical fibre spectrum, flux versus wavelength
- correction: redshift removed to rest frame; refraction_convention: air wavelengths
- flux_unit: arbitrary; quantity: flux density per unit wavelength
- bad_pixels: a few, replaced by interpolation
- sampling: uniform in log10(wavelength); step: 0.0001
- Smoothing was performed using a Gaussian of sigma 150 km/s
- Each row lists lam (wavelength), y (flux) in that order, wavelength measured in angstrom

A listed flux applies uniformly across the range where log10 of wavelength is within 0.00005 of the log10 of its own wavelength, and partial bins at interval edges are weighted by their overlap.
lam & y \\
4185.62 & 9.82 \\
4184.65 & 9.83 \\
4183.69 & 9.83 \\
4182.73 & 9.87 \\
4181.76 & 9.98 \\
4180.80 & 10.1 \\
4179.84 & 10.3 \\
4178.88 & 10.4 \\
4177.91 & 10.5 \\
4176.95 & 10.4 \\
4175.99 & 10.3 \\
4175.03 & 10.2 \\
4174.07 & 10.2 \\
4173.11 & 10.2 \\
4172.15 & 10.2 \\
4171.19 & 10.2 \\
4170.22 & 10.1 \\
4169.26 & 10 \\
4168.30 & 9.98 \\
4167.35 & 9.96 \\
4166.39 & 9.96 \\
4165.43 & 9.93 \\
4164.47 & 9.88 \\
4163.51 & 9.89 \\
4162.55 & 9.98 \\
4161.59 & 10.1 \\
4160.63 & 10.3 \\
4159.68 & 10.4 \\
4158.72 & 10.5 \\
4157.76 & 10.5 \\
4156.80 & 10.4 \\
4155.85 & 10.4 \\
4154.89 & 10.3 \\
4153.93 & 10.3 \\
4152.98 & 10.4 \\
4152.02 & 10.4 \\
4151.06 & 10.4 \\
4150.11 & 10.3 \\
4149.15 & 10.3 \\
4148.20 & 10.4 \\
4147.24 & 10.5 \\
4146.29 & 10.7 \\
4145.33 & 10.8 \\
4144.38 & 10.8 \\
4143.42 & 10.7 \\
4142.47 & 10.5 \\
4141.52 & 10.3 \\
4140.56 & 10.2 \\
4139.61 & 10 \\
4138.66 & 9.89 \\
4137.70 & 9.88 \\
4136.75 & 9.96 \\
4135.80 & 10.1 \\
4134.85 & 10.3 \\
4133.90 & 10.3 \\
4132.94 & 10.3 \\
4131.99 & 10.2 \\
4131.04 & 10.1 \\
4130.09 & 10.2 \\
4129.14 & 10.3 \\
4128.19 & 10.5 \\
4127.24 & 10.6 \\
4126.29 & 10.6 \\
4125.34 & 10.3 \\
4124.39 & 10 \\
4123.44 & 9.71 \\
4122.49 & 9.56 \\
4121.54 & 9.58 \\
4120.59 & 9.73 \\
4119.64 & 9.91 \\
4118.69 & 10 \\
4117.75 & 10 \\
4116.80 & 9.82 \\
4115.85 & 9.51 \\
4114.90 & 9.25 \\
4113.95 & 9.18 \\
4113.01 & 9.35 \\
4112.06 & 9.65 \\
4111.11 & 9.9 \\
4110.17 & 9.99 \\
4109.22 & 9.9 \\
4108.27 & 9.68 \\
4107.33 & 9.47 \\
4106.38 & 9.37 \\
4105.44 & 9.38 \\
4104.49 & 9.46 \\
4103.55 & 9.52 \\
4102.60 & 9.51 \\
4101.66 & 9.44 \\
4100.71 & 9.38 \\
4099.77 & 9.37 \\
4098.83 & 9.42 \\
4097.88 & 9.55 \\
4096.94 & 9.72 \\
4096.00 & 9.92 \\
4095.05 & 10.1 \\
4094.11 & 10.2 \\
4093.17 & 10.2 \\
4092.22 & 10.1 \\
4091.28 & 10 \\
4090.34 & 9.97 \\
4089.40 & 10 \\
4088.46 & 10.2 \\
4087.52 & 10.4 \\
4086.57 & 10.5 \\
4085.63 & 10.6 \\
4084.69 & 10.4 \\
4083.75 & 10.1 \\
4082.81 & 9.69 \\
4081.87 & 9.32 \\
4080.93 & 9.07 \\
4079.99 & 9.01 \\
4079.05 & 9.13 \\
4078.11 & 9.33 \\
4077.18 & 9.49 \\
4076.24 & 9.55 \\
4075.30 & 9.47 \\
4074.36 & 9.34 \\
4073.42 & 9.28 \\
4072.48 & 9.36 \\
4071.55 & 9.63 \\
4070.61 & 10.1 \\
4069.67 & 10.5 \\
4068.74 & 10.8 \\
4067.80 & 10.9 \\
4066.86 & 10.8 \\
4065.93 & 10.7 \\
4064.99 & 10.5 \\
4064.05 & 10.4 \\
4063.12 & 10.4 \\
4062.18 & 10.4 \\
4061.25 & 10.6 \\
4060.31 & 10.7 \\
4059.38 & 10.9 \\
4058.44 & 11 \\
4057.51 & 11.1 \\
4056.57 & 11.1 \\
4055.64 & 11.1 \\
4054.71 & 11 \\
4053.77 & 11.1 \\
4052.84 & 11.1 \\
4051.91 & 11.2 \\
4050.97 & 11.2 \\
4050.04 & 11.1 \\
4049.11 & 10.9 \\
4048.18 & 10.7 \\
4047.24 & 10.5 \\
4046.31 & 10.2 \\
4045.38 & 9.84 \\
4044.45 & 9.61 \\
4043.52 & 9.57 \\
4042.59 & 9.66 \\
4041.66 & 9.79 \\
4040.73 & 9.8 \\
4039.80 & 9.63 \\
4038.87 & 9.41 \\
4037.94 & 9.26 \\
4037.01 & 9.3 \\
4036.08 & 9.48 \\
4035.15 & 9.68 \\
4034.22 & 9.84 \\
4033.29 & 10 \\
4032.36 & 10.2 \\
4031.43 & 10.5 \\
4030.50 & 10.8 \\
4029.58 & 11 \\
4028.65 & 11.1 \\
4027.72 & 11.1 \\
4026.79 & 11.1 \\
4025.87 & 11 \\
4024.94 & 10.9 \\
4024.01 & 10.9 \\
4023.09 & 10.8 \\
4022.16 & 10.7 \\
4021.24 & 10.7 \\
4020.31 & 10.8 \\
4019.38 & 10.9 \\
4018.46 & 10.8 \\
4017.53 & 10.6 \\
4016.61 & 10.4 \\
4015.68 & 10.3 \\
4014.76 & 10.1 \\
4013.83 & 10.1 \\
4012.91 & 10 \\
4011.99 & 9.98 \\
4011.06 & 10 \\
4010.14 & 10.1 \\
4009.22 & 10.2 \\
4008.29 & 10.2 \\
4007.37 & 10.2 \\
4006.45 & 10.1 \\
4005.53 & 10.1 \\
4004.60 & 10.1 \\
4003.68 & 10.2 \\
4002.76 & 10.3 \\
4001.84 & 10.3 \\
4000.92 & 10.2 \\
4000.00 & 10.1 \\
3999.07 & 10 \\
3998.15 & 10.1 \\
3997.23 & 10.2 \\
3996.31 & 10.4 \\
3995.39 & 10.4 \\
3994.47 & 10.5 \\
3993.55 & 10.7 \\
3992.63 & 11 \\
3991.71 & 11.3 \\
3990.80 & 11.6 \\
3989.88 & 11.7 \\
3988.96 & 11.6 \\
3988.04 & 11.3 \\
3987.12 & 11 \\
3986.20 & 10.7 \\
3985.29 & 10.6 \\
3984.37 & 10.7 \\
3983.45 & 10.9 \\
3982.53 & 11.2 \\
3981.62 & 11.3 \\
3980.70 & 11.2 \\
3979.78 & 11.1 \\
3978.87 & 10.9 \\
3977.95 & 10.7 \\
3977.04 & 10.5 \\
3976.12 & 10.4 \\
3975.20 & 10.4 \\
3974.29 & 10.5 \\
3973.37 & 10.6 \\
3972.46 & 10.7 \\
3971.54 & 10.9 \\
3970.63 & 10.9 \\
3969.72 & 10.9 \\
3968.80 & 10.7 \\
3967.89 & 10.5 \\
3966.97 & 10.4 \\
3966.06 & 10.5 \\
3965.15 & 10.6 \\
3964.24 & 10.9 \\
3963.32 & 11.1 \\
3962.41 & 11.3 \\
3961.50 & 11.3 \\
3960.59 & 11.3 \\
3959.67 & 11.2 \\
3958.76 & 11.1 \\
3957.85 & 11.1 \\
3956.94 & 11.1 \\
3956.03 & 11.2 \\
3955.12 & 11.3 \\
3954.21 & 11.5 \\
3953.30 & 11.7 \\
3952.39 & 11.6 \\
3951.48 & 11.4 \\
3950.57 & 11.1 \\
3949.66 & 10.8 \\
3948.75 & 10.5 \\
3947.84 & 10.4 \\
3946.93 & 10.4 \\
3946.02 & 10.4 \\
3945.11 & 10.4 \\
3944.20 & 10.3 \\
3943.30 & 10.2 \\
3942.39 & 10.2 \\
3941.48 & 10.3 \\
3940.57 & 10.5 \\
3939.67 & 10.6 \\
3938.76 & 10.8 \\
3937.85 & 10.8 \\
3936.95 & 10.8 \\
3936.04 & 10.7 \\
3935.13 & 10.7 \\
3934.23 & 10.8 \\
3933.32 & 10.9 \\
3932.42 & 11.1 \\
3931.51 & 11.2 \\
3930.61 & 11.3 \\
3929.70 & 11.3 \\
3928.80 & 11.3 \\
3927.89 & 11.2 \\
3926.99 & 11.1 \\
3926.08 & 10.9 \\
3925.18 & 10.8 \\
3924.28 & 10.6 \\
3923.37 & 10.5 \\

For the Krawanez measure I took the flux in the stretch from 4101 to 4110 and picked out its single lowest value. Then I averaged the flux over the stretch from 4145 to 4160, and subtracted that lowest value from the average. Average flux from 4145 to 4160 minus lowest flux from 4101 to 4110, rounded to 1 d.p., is 1.1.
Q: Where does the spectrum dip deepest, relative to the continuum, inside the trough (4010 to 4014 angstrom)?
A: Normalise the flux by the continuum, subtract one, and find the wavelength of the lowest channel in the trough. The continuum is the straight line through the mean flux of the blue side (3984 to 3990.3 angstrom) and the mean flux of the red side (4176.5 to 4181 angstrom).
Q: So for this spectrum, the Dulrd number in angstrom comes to 4011.99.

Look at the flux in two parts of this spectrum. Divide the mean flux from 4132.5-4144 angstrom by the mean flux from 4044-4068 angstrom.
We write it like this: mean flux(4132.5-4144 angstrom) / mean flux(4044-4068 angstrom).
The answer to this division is 0.95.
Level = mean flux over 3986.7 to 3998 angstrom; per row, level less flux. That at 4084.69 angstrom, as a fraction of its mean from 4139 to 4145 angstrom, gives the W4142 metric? 1.0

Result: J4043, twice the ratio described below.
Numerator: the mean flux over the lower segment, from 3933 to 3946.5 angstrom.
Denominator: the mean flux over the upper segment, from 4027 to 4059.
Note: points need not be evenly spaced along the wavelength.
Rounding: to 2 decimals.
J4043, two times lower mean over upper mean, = 2.03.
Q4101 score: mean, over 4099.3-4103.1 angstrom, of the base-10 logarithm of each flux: 0.97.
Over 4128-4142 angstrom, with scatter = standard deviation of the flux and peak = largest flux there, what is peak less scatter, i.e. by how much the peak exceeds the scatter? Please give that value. 10.3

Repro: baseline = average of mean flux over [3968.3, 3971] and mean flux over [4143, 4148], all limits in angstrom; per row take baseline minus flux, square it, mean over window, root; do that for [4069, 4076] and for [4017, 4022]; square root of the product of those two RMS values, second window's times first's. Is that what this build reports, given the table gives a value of 0.35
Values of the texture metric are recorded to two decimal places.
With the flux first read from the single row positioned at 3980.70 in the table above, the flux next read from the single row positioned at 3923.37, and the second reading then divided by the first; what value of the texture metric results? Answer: 0.94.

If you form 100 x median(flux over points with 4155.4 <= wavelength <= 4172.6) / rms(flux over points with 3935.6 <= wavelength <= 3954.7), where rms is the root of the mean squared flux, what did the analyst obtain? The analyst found 94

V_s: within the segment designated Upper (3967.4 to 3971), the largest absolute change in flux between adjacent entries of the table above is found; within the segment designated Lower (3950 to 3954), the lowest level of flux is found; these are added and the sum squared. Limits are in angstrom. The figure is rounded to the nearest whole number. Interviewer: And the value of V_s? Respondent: 128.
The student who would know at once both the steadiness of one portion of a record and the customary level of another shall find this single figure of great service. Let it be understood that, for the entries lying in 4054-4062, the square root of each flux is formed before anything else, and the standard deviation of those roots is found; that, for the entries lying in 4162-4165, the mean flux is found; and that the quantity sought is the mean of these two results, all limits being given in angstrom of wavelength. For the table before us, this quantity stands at 4.97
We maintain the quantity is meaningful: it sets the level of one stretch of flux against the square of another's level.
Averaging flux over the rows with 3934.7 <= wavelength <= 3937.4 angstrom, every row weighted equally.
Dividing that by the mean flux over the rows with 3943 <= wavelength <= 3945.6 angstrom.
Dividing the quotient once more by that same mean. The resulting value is 0.101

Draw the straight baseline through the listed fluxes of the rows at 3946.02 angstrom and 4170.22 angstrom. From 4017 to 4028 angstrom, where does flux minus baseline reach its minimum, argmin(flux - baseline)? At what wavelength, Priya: 4017.53 angstrom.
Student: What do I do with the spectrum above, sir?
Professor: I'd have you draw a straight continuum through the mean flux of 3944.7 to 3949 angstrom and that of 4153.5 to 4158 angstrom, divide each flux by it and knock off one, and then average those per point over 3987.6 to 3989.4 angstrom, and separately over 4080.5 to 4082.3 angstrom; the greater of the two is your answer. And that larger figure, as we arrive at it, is 0.10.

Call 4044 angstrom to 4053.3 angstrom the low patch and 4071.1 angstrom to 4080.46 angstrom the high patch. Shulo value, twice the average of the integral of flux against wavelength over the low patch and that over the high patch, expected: 187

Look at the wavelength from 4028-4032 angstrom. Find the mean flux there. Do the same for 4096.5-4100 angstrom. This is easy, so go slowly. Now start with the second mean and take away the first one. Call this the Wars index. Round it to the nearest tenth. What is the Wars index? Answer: -1.3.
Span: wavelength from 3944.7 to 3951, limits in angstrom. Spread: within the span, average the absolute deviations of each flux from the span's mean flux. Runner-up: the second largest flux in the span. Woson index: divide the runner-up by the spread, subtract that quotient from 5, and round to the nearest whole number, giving -45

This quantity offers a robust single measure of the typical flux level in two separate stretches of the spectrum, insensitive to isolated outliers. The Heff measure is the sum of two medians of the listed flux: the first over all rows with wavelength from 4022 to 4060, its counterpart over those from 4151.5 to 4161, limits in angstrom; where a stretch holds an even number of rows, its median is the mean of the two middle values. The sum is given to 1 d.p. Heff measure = 21.2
